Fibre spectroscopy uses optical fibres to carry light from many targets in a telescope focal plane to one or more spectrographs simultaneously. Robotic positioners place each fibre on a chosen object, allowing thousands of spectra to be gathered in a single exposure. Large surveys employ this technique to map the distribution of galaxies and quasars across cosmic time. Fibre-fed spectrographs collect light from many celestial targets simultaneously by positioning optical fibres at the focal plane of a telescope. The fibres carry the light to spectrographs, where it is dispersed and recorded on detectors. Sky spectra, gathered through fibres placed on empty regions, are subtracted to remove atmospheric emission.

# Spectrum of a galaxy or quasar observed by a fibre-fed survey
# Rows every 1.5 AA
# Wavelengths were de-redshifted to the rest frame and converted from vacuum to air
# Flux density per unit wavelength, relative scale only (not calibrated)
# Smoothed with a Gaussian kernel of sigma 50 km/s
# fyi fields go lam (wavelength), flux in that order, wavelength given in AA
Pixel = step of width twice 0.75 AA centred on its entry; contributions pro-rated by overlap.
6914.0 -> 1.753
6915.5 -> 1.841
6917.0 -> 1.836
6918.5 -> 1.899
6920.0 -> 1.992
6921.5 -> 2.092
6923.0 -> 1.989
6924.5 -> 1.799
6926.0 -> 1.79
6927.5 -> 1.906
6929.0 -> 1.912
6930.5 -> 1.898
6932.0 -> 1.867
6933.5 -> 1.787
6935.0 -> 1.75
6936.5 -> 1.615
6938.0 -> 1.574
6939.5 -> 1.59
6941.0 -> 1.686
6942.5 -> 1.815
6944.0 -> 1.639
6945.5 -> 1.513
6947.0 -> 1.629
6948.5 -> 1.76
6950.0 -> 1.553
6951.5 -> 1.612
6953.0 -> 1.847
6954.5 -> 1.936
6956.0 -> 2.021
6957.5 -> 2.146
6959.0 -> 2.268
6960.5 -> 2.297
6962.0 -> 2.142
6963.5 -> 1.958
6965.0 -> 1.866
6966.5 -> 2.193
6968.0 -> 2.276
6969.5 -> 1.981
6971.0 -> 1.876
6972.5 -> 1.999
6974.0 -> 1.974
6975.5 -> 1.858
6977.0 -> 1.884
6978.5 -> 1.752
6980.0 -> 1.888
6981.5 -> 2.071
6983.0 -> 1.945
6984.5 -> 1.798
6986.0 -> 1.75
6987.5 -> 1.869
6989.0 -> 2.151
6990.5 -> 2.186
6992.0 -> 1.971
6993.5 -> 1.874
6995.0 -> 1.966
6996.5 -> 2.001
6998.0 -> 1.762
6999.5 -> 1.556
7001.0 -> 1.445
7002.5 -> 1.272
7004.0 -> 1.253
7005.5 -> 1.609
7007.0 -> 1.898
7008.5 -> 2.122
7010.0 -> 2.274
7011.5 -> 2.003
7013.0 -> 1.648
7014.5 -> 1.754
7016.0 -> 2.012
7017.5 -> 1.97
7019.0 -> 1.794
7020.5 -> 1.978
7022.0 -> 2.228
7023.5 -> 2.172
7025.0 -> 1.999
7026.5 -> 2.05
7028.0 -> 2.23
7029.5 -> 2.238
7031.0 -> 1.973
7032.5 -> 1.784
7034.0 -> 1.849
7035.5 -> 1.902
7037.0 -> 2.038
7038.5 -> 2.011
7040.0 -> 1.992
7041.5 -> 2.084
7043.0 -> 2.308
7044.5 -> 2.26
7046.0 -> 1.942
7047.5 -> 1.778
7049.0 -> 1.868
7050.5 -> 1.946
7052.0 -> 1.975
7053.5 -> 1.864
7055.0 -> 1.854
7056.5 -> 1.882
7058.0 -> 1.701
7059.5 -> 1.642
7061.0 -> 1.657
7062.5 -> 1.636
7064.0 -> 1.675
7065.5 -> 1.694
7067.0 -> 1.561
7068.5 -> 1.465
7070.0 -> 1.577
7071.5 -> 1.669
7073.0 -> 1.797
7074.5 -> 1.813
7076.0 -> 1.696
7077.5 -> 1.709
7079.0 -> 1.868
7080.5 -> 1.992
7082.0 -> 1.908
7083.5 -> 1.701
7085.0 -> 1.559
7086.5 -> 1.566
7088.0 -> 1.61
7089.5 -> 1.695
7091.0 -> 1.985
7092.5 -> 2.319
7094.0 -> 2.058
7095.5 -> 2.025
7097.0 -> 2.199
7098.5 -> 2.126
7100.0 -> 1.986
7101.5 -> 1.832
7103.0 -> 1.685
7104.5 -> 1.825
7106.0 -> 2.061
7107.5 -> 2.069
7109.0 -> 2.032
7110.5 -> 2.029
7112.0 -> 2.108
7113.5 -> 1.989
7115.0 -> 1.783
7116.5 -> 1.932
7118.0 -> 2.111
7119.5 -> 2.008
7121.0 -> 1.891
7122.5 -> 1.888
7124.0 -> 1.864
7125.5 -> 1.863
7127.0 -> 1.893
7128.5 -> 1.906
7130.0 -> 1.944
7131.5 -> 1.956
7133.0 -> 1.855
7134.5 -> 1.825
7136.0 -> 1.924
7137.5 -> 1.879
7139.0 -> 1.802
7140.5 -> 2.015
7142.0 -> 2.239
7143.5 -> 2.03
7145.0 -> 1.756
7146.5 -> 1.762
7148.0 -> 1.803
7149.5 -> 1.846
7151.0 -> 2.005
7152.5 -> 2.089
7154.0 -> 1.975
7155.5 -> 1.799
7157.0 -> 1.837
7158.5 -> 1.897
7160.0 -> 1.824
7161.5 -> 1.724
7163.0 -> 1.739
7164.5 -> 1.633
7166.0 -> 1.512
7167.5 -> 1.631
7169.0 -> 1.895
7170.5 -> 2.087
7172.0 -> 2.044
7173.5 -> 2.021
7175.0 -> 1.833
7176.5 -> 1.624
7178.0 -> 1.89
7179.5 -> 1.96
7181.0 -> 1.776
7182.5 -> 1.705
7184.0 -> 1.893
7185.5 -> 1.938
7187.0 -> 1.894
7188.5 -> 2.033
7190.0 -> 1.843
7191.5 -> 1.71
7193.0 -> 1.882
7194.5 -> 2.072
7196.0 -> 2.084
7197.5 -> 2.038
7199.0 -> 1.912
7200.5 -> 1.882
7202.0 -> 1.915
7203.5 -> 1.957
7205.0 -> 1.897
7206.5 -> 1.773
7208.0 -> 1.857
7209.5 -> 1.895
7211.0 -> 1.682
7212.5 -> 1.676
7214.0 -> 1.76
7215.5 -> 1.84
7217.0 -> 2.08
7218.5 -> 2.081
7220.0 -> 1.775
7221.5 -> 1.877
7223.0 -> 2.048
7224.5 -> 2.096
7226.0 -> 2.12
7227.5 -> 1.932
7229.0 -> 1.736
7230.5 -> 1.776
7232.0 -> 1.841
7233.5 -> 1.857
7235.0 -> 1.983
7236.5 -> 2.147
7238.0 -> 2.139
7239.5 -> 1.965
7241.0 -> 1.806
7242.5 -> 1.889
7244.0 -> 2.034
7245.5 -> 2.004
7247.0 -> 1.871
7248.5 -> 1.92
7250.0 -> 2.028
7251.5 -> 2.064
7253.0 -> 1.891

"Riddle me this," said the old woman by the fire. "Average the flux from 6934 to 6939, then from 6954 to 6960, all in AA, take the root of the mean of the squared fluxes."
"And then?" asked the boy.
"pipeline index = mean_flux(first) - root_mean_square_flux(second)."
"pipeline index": -0.45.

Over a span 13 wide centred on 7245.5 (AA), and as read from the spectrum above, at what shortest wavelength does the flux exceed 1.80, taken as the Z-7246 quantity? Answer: 7239.5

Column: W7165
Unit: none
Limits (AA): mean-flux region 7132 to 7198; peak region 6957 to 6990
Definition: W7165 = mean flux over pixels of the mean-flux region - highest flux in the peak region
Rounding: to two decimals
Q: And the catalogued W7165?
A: -0.42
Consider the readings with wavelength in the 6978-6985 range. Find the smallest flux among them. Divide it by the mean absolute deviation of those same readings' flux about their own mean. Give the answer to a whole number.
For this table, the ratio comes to 19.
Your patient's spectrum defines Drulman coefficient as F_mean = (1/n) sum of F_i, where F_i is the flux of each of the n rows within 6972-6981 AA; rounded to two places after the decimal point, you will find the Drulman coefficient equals 1.89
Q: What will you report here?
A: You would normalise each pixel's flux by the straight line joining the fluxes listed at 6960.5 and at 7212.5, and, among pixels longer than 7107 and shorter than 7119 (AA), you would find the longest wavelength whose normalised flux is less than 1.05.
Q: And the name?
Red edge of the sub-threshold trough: 7116.5 AA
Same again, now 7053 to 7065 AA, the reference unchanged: 7064.0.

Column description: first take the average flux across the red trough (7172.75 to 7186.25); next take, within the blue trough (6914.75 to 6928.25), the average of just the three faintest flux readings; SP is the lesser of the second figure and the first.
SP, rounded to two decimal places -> 1.81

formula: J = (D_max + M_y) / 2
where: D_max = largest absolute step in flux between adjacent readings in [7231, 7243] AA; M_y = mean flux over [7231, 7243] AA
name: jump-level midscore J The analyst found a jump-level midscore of 1.06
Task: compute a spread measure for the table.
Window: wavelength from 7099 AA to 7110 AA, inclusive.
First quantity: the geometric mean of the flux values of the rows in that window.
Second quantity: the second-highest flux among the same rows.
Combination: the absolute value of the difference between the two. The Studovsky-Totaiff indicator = 0.139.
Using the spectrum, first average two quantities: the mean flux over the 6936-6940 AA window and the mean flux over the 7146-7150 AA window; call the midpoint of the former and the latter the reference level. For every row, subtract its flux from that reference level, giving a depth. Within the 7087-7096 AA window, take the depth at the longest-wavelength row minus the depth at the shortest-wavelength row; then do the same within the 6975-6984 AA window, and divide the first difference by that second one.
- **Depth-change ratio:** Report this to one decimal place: 4.8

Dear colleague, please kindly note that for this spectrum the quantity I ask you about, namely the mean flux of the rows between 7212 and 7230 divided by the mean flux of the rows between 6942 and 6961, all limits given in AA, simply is 1.04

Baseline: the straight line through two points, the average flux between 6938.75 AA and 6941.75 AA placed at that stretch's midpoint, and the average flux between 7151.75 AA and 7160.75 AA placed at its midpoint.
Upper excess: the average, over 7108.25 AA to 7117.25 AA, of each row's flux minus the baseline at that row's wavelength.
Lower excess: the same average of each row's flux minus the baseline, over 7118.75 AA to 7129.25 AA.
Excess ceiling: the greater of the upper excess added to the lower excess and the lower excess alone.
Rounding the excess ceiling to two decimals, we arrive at 0.17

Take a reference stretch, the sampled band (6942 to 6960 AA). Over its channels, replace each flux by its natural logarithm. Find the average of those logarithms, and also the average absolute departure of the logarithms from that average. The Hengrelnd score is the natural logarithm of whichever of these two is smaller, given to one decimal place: -2.2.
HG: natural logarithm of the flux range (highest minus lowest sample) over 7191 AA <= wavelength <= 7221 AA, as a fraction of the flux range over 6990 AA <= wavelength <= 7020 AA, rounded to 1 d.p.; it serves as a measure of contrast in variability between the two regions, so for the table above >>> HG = -0.9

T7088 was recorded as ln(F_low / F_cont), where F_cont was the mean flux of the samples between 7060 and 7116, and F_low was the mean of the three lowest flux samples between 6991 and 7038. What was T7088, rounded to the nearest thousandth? -0.328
